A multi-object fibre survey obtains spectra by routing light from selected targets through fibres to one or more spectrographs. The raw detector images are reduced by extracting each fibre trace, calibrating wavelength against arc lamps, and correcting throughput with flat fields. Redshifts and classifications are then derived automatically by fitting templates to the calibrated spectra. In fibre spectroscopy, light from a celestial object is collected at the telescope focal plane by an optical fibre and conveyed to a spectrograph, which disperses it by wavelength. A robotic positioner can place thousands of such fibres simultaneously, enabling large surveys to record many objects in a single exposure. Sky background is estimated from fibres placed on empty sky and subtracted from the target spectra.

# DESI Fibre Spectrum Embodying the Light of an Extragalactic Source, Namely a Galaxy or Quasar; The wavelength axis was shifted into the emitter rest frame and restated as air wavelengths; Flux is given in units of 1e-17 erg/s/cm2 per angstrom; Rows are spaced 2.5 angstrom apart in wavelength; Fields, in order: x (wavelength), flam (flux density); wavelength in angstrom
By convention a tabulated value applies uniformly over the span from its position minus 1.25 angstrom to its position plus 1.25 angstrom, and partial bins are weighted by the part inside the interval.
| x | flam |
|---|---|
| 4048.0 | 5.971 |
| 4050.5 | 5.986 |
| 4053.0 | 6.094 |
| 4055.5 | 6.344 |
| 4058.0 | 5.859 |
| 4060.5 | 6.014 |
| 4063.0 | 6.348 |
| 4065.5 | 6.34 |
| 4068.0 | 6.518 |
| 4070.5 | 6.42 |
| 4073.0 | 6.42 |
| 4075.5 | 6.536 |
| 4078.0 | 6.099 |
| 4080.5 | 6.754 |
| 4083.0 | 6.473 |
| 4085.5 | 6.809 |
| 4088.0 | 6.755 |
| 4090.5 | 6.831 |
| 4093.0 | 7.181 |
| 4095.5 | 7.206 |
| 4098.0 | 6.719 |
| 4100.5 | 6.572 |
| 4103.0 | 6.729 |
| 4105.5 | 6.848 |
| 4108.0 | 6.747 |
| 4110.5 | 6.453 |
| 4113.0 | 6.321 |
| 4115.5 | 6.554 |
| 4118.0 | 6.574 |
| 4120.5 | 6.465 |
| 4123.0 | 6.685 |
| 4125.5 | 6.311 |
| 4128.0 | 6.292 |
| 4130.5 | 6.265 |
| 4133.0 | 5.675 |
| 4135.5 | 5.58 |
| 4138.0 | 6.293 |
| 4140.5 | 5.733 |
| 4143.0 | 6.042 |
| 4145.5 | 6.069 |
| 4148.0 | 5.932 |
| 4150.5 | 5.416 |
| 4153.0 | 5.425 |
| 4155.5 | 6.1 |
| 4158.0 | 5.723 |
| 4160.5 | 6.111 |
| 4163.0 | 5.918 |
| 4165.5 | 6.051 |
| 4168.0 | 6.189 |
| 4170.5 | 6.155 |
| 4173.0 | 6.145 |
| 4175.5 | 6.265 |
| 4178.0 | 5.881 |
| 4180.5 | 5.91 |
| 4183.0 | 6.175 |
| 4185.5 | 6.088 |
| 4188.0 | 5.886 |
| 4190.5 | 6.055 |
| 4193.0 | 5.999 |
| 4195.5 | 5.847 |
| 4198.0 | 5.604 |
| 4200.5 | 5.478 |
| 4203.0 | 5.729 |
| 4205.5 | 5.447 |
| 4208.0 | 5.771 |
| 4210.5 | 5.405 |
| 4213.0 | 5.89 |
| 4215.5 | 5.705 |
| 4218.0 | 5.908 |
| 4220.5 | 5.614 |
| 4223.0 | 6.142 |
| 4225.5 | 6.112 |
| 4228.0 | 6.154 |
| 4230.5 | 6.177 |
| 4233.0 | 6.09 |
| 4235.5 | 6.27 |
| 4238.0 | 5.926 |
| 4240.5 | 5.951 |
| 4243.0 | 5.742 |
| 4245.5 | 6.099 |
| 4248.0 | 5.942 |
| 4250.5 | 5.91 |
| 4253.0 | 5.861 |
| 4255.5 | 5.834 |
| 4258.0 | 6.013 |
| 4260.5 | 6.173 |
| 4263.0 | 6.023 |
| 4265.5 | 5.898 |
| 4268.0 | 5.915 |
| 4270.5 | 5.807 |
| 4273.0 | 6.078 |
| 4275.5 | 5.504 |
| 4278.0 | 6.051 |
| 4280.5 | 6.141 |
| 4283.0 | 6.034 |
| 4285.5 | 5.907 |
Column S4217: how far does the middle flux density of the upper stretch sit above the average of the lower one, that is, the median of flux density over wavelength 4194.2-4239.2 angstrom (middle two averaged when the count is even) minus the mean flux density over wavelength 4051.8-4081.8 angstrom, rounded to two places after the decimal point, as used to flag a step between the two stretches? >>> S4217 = -0.44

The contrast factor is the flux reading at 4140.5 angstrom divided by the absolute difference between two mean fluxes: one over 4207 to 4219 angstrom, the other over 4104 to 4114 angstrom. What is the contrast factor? 7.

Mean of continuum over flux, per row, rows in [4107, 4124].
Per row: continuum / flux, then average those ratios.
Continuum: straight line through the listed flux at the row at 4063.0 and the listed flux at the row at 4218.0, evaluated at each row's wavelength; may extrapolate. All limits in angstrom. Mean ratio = 0.95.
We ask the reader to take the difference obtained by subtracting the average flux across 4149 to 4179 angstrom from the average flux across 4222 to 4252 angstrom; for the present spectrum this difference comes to 0.1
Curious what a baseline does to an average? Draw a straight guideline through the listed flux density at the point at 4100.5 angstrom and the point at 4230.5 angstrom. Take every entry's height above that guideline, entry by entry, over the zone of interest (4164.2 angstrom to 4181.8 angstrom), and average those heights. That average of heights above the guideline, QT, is -0.27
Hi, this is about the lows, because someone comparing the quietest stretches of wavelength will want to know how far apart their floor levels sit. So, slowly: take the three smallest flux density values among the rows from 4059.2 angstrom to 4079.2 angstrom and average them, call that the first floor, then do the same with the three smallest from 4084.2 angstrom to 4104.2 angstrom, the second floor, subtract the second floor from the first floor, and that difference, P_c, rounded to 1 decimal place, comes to -0.5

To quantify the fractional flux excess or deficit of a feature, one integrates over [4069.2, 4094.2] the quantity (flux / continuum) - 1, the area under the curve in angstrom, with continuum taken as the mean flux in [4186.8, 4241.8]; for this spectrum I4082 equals 3.2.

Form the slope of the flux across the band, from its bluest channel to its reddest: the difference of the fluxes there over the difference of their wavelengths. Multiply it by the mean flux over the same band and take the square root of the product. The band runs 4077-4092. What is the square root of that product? 0.62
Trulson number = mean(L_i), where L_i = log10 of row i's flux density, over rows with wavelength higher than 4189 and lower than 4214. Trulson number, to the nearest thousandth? 0.757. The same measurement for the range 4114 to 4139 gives 0.797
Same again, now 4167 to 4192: 0.783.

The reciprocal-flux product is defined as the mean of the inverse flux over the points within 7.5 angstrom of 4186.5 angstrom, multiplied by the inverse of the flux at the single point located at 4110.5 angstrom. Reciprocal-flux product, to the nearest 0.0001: 0.0258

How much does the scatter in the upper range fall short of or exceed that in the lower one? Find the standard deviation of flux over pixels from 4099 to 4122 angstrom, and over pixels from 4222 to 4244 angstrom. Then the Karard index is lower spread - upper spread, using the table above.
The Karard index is 0.00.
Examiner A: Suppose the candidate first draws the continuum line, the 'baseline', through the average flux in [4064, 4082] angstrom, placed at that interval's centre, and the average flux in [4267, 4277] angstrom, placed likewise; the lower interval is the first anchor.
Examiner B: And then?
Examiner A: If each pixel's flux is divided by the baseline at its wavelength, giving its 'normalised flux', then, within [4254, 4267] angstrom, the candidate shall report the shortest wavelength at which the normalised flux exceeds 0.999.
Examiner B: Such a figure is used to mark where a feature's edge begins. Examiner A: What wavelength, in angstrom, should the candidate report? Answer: 4258.0 angstrom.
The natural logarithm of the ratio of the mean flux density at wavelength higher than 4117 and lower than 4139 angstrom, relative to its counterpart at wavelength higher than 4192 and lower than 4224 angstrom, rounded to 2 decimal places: 0.08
